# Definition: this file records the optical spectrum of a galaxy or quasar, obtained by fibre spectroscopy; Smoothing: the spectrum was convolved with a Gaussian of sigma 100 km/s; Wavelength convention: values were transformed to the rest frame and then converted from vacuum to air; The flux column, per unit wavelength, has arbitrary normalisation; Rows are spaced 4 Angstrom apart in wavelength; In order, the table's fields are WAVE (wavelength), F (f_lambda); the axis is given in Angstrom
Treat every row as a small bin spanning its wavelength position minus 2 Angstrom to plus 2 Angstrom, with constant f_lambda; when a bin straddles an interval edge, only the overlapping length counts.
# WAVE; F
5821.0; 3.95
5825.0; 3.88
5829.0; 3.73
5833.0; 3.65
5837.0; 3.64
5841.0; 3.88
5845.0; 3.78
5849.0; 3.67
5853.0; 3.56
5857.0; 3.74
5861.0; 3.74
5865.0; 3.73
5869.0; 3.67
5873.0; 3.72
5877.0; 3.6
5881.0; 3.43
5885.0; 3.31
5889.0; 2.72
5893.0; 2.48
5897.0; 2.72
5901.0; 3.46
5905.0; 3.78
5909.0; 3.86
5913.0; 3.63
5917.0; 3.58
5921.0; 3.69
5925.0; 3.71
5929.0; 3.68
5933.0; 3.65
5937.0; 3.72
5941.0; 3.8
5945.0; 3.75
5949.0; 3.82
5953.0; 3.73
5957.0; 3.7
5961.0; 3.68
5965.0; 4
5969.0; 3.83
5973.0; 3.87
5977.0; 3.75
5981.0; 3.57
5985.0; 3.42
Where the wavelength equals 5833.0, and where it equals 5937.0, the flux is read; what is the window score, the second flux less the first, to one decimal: 0.1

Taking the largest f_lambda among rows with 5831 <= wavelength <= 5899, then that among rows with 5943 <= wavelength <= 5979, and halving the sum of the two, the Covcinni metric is 3.94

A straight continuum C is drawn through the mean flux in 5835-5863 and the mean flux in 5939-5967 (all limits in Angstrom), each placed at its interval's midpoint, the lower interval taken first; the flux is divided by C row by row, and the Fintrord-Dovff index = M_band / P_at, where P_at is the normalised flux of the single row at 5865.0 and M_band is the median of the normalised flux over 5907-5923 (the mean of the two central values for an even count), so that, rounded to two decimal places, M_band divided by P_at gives 0.97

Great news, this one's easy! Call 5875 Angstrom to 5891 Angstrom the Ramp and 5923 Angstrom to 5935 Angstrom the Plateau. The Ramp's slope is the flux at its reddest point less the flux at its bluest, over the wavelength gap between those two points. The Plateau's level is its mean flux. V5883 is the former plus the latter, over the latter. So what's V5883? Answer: 0.98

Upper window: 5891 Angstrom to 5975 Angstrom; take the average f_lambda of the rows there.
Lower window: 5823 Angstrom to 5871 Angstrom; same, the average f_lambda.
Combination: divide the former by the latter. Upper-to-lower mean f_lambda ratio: 0.97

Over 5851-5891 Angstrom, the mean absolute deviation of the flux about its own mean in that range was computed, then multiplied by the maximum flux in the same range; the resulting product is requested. 0.83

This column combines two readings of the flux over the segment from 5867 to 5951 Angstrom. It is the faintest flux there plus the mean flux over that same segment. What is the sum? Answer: 6.0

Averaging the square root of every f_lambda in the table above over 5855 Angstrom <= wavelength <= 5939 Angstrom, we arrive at 1.87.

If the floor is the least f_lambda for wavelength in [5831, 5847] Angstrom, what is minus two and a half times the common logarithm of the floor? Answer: -1.40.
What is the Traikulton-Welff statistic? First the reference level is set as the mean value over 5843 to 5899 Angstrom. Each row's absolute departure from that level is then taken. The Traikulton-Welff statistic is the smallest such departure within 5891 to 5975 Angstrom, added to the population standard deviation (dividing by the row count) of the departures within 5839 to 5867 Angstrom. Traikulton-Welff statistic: 0.131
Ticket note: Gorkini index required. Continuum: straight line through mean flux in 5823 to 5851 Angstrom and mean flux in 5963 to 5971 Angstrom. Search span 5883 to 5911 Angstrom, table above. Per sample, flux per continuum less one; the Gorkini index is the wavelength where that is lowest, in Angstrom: 5893.0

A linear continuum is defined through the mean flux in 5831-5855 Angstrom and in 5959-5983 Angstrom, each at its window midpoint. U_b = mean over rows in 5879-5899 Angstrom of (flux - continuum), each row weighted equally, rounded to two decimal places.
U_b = -0.80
